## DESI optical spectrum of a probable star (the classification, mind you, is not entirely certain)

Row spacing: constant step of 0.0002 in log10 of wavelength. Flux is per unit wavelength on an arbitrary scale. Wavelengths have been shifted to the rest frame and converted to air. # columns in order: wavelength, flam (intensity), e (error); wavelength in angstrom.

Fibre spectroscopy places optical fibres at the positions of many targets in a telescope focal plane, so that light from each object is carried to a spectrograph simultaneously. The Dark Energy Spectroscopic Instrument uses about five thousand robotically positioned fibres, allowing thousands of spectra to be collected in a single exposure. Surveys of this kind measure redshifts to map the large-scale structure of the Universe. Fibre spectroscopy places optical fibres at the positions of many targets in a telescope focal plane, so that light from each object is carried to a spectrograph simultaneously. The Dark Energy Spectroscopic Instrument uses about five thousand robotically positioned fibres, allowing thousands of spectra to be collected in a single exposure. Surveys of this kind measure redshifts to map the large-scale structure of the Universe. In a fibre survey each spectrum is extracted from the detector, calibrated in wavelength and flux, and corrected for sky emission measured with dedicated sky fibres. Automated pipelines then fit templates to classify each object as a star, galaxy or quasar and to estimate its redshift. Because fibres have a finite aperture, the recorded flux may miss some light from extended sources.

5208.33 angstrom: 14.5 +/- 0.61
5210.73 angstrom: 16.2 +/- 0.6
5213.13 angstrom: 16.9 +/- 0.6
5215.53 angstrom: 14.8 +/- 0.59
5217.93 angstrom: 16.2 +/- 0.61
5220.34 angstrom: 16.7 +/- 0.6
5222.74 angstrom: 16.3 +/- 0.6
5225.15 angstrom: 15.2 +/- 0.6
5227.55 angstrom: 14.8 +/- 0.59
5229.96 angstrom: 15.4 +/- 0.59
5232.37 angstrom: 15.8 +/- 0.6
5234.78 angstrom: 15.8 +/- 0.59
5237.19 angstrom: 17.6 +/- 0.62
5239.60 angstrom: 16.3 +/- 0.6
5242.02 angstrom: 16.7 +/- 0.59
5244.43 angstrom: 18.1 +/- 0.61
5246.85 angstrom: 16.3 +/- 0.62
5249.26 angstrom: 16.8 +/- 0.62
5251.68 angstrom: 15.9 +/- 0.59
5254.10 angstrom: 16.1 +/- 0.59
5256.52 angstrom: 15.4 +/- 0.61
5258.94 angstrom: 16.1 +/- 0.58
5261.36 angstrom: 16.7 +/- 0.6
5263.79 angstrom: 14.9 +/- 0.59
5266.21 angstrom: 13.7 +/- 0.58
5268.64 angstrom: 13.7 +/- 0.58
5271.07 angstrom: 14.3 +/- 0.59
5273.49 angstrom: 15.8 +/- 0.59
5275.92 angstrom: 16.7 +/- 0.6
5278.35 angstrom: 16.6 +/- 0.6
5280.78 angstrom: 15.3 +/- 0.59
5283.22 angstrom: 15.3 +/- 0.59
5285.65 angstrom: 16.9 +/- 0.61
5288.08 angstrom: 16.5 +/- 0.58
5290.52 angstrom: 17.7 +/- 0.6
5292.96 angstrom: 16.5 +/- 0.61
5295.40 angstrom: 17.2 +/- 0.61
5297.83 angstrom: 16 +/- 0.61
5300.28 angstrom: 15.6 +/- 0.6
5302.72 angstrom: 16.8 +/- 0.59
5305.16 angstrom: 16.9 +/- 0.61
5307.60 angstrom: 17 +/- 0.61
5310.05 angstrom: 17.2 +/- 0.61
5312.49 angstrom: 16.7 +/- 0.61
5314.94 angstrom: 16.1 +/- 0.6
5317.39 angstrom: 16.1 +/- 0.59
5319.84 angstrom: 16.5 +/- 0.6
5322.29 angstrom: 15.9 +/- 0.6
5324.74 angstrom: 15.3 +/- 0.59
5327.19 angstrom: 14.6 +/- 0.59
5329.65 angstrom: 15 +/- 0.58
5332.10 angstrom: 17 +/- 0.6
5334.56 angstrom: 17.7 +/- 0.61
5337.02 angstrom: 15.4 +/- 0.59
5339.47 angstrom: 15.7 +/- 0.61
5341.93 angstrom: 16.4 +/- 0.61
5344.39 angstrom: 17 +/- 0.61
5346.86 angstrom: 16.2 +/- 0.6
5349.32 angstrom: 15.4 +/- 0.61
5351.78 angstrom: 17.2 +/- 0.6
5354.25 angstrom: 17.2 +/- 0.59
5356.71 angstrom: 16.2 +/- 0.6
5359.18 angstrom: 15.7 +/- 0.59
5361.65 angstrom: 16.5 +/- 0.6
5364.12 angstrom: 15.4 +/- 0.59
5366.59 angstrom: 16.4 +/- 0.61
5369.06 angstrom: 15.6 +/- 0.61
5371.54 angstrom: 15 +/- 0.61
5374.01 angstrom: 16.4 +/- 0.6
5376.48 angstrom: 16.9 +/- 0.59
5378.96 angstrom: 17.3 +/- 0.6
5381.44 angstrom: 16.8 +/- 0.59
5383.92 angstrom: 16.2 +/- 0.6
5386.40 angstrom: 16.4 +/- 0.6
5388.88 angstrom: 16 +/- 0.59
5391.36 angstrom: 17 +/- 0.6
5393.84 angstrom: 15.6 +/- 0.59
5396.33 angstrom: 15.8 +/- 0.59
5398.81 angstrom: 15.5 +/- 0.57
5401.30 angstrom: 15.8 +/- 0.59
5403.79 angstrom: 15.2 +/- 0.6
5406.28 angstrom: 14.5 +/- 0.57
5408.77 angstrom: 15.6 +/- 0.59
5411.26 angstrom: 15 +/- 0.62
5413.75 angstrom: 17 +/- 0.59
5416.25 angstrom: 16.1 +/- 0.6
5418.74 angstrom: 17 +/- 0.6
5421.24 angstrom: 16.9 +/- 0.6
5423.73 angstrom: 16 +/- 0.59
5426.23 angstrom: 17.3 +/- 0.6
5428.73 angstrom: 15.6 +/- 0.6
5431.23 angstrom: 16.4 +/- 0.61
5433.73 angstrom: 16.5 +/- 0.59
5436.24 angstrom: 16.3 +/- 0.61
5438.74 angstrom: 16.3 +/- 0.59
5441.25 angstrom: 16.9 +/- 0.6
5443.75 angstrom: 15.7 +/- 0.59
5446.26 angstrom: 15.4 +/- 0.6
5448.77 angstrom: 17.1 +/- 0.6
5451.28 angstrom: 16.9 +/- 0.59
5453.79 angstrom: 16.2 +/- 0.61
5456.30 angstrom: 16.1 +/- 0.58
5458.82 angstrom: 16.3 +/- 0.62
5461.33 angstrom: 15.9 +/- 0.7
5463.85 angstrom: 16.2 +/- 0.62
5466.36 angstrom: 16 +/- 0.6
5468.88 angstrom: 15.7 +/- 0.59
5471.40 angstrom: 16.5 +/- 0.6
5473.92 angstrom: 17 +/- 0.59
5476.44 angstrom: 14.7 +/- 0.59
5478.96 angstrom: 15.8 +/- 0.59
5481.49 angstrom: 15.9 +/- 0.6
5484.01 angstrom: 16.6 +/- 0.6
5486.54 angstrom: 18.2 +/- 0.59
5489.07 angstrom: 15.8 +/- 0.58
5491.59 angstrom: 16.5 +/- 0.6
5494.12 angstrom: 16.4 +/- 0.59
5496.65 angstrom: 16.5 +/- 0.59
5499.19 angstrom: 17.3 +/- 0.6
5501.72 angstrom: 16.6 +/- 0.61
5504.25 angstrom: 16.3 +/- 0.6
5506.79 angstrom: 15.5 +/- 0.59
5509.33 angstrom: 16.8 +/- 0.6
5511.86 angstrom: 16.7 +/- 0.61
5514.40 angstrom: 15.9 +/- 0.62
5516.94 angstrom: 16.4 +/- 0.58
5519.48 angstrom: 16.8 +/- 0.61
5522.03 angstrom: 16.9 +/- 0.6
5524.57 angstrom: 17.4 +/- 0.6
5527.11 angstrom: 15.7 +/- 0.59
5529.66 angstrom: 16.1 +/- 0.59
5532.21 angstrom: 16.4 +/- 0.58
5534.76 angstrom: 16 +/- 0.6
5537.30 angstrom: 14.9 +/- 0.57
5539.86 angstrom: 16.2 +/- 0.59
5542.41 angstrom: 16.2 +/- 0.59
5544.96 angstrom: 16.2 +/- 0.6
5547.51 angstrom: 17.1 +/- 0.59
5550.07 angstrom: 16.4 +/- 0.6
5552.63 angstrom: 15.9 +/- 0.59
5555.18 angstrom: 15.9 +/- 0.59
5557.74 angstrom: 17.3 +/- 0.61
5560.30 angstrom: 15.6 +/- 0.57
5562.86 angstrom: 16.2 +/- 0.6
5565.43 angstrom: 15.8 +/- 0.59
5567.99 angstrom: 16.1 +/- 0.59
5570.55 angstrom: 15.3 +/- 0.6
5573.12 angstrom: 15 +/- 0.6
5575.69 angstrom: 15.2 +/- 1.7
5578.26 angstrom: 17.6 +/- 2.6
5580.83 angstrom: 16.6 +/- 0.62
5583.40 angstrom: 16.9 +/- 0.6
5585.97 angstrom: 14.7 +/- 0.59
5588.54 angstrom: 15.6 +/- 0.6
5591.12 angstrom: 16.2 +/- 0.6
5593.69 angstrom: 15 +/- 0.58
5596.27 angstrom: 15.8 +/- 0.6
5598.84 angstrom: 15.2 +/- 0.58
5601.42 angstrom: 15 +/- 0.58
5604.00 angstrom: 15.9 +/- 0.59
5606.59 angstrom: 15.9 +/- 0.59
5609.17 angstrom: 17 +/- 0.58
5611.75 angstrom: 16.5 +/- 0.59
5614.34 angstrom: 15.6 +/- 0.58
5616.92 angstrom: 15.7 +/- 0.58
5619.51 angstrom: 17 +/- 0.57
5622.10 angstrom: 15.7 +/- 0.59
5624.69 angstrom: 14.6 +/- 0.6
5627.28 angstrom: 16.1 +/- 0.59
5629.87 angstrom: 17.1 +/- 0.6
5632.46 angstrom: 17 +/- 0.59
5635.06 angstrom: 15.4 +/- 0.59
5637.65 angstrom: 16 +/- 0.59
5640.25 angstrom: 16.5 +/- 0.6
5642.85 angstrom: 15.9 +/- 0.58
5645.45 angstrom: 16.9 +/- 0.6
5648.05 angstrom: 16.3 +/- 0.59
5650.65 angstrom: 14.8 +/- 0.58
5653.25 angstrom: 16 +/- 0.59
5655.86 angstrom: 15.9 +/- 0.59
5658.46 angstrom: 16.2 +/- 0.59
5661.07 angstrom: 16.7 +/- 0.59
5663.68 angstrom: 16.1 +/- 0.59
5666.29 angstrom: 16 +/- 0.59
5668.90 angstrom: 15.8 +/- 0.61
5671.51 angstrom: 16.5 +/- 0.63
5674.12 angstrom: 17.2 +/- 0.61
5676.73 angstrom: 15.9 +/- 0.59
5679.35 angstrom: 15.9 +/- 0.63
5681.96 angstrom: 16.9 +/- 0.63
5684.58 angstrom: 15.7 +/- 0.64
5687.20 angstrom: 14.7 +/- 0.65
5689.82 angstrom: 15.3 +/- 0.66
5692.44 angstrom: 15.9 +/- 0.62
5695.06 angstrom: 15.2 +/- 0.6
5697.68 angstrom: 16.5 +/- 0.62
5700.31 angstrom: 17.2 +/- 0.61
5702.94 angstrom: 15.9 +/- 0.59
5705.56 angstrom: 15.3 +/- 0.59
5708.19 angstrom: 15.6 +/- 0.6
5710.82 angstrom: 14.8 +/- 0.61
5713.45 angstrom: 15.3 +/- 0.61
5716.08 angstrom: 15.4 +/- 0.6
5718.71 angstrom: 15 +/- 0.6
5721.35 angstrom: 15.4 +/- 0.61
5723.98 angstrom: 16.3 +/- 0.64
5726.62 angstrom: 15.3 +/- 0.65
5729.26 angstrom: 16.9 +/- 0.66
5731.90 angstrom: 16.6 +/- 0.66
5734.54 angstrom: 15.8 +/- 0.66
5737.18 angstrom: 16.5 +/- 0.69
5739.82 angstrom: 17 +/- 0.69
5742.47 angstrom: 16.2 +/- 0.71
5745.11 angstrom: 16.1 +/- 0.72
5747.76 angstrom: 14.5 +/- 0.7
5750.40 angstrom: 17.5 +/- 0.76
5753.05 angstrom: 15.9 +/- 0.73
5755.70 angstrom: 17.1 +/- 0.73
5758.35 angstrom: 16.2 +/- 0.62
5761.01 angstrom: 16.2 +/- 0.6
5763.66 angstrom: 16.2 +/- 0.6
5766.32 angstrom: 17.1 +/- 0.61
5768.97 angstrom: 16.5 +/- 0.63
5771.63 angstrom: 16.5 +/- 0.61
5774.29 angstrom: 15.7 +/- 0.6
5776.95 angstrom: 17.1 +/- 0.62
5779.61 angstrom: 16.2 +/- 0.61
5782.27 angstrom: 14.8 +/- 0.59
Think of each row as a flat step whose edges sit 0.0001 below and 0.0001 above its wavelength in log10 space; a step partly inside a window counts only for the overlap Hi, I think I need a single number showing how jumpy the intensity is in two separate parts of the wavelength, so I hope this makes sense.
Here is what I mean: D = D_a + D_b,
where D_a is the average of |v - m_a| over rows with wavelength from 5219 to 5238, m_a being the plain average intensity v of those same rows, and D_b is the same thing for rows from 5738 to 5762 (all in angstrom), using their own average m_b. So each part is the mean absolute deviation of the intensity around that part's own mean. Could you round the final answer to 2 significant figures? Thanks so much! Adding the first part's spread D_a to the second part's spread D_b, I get 1.3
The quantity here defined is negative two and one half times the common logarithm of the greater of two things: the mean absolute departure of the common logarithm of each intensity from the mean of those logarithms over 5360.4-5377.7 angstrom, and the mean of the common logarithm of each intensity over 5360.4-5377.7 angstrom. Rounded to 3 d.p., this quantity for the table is -0.202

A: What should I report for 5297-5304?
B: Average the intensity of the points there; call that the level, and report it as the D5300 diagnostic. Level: 16.1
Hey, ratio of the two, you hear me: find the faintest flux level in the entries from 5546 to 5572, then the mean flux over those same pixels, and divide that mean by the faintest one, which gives 1.06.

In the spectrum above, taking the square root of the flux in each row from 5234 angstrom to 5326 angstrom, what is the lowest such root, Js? 3.70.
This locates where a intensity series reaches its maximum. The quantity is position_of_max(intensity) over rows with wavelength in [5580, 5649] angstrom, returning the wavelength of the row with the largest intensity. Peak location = 5629.87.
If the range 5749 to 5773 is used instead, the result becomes 5750.40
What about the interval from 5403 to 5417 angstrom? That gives 5413.75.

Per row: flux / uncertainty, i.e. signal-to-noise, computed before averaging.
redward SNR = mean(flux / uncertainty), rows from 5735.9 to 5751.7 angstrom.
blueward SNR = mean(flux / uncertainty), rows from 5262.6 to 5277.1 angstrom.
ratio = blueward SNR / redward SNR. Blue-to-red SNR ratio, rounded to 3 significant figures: 1.10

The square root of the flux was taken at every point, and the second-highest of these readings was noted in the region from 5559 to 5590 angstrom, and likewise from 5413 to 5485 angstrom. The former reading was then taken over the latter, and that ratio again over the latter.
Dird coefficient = 0.240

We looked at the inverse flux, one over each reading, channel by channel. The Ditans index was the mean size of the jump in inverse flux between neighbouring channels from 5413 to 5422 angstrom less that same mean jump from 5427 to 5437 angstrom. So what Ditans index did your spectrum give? 0.0009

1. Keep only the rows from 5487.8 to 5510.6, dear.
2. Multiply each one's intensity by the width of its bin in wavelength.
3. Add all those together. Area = 374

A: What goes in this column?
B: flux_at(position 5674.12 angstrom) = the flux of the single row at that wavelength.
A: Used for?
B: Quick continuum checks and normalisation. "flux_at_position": 17.2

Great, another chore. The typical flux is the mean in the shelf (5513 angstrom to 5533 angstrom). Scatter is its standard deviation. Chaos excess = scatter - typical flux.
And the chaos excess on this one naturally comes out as -15.9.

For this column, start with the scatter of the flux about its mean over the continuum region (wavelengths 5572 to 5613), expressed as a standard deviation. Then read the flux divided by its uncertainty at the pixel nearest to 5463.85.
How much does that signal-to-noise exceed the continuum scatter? 25.3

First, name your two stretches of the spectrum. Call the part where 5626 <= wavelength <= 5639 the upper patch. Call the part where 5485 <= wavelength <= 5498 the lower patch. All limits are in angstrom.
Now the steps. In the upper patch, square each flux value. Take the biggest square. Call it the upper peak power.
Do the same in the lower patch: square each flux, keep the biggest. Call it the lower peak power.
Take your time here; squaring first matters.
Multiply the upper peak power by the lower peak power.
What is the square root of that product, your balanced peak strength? 311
